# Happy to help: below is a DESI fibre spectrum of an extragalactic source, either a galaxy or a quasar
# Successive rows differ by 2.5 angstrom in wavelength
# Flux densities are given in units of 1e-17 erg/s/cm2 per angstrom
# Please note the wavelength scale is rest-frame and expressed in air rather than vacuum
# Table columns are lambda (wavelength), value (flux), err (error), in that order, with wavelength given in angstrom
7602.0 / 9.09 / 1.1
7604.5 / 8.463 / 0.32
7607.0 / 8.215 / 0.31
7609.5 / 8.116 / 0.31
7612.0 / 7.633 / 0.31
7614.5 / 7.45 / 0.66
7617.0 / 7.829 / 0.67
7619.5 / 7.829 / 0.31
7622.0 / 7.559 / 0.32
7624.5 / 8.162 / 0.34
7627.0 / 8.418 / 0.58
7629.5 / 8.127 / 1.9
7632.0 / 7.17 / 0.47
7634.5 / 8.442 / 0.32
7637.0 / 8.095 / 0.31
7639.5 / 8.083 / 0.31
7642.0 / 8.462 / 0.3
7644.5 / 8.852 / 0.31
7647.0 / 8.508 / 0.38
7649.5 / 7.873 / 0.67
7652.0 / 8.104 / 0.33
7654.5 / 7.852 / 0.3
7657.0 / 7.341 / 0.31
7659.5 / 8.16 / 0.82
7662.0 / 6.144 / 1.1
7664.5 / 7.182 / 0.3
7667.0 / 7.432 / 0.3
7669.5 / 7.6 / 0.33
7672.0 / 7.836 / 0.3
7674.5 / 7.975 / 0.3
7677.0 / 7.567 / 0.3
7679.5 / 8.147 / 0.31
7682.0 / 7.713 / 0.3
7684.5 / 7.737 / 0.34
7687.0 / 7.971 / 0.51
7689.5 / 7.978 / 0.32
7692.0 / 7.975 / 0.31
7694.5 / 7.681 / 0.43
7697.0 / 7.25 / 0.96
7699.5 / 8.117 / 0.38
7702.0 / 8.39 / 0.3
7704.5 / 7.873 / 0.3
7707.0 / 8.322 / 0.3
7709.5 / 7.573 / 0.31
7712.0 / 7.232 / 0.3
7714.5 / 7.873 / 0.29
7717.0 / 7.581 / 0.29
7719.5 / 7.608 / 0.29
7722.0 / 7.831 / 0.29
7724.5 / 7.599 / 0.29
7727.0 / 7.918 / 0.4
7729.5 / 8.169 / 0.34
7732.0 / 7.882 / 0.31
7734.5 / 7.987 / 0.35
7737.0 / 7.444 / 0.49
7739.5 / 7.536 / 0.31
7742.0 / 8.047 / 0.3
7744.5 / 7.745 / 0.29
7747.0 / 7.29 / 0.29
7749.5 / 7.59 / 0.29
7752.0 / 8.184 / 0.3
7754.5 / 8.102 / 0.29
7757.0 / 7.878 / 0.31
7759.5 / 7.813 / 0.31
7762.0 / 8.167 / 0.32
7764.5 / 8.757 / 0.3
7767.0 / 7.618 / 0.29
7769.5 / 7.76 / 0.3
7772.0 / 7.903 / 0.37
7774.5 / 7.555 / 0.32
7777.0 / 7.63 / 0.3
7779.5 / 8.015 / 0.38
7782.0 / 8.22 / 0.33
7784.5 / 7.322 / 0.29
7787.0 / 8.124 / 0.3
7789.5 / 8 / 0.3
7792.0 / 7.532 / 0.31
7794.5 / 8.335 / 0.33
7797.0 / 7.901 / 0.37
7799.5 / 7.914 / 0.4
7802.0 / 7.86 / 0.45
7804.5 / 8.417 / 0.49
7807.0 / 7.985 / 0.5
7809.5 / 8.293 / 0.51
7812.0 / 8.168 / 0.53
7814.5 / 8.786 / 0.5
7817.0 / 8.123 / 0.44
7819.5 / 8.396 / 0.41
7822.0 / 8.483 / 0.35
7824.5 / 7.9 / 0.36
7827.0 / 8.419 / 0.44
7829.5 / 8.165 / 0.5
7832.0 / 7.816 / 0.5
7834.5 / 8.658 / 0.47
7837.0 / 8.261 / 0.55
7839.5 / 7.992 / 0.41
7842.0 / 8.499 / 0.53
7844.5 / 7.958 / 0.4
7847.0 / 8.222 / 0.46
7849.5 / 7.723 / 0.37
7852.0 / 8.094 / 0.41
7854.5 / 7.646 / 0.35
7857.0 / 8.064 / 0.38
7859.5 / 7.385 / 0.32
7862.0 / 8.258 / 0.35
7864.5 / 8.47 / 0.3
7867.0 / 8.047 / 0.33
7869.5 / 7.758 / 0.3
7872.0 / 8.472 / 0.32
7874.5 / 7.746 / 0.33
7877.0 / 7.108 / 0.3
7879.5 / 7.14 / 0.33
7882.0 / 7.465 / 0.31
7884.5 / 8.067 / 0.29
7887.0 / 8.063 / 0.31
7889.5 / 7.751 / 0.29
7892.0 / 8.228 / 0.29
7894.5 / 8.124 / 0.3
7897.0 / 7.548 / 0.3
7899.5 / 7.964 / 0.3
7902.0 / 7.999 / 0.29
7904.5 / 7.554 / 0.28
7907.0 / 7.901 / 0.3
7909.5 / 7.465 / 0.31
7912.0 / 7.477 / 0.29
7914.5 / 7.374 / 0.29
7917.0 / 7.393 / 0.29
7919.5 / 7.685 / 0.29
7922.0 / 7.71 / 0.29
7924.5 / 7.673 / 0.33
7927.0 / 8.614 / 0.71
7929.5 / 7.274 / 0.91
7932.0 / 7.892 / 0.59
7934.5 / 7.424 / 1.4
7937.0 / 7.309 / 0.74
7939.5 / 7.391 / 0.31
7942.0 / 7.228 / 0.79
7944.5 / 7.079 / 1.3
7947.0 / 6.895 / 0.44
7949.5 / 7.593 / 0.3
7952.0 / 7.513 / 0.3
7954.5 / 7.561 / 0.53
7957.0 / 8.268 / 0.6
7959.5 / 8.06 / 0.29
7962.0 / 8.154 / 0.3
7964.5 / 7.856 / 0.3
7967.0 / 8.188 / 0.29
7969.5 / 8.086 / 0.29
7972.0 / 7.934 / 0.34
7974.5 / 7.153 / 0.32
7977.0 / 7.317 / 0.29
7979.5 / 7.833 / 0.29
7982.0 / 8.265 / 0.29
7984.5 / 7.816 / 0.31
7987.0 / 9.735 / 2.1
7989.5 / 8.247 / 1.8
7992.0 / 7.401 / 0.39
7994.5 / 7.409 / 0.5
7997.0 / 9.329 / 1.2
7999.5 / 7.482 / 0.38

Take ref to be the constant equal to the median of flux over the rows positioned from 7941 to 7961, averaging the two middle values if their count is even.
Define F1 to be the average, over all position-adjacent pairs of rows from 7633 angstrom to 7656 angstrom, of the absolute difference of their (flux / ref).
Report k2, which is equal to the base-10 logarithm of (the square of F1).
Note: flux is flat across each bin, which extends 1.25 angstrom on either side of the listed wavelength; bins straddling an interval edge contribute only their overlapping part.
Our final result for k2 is -2.73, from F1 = 0.043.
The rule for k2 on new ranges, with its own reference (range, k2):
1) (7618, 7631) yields -2.65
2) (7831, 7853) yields -2.43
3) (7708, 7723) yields -2.79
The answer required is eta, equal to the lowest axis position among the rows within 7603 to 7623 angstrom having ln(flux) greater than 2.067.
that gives 7604.5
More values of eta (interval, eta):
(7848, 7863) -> 7852.0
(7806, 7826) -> 7807.0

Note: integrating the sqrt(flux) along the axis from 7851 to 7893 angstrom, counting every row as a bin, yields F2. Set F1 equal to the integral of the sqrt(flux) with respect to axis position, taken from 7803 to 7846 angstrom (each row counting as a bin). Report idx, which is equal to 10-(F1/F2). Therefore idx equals 8.95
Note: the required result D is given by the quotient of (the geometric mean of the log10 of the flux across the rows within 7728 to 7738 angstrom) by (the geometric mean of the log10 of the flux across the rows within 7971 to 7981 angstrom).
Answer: 1.02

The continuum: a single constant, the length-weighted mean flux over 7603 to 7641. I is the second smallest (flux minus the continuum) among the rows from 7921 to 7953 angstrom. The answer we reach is -0.90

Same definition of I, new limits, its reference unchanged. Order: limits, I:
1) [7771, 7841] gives -0.45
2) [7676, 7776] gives -0.73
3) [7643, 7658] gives -0.13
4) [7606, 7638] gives -0.53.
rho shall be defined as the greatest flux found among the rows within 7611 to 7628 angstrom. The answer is 8.418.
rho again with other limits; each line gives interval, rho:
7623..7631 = 8.418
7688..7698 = 7.978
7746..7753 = 8.184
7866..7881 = 8.472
